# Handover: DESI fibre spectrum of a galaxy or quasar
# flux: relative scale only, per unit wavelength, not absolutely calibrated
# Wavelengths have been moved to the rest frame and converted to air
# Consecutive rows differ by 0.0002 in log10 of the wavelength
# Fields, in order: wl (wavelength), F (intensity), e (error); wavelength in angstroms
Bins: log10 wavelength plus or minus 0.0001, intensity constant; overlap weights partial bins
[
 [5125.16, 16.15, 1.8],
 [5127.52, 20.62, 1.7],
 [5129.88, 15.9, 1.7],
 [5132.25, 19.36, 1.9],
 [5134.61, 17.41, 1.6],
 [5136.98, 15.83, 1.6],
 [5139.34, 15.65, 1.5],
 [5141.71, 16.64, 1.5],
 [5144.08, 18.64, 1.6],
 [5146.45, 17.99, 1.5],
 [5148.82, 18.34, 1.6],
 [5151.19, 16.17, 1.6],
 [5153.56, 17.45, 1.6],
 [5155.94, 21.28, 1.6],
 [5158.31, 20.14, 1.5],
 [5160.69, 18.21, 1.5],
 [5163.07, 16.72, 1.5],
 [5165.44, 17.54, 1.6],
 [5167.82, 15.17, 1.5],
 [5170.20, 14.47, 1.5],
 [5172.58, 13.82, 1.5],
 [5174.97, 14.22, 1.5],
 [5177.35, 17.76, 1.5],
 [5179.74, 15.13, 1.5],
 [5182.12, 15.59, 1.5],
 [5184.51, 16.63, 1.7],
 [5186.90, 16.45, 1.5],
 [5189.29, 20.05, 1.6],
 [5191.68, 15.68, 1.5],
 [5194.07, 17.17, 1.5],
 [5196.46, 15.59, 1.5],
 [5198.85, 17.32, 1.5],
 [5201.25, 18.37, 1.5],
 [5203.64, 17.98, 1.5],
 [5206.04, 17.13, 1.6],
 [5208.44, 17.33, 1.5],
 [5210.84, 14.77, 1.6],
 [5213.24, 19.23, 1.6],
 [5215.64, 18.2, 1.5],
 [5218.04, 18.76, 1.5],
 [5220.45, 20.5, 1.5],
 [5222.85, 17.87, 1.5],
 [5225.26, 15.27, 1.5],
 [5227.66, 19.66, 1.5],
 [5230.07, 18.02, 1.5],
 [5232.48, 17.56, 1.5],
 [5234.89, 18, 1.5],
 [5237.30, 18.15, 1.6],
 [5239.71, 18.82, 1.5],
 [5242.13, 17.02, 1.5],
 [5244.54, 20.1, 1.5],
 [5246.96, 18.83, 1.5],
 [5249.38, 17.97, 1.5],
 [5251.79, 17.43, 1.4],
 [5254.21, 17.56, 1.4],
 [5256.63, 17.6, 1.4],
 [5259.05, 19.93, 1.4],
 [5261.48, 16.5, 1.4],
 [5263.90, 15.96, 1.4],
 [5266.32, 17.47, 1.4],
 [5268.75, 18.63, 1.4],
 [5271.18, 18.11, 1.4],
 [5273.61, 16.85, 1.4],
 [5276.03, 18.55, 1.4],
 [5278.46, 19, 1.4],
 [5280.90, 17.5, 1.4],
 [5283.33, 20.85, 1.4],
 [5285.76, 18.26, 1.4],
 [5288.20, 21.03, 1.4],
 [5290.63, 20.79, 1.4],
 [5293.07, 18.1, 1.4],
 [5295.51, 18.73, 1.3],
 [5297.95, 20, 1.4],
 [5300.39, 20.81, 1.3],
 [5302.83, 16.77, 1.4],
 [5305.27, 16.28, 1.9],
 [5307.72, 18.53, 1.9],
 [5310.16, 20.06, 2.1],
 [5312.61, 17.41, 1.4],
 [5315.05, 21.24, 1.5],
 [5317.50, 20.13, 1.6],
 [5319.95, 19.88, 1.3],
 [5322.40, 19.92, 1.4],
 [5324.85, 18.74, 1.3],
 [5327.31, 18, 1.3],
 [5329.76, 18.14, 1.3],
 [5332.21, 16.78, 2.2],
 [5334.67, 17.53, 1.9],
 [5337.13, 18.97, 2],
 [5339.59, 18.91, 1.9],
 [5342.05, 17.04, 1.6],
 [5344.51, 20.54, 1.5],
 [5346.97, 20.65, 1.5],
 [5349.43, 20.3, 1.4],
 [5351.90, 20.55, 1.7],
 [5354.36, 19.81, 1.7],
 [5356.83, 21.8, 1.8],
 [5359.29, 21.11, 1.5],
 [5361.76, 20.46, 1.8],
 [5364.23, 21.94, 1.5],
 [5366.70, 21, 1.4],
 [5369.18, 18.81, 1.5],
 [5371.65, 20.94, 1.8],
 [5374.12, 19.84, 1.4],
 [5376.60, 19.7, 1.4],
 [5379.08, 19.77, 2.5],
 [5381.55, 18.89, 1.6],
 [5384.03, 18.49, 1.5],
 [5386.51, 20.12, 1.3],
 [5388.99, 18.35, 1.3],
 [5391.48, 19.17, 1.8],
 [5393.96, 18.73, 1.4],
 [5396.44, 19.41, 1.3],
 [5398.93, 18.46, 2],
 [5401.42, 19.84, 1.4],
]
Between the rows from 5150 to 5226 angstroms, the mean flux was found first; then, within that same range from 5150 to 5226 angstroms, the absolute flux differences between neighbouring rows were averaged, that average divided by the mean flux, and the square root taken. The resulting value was 0.317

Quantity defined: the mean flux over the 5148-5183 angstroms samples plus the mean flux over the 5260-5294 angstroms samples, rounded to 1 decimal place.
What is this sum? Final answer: 35.2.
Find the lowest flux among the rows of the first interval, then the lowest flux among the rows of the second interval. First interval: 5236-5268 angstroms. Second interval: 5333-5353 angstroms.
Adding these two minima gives 33.0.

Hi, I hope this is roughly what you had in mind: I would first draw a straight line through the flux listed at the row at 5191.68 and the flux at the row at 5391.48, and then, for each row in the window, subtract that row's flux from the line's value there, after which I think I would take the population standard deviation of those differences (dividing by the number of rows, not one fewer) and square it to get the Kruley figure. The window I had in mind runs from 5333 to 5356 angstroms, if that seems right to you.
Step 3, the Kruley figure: 1.4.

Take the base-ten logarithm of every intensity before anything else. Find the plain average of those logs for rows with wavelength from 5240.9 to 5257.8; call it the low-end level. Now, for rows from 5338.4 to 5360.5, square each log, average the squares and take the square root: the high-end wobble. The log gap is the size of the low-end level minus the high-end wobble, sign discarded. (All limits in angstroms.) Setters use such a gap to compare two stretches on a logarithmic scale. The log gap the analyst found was 0.046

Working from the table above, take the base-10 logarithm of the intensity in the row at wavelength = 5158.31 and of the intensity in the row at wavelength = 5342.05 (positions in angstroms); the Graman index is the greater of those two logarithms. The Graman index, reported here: 1.30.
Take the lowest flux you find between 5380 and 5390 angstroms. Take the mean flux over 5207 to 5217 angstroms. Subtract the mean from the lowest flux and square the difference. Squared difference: 1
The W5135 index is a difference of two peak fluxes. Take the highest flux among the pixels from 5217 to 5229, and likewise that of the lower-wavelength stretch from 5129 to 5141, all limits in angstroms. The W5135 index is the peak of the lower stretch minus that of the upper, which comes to -1.1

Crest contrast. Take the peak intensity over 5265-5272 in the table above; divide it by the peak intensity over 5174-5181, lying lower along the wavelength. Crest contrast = 1.05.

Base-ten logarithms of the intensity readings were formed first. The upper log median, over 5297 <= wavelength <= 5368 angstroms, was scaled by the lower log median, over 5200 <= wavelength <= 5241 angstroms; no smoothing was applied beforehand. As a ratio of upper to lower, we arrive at 1.03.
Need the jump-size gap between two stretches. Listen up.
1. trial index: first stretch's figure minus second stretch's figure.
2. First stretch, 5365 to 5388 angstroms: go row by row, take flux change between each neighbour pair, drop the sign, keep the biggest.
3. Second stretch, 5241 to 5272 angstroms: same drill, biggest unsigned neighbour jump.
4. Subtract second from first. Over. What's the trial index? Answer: -1.2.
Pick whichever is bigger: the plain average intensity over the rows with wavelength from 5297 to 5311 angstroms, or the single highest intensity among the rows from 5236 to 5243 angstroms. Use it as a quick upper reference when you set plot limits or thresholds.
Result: 18.8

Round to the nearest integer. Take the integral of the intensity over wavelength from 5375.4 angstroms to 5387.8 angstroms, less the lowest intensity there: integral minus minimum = 222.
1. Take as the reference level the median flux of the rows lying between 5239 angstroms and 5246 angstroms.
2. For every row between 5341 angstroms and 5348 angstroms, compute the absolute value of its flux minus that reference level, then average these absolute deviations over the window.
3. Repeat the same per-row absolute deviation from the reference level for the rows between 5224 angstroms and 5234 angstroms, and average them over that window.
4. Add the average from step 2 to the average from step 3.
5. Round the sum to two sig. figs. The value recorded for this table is 3.4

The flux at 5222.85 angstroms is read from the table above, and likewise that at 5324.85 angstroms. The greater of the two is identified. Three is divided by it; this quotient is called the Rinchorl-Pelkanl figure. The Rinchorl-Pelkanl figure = 0.160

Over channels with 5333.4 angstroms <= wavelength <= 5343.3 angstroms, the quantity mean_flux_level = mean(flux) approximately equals 18.1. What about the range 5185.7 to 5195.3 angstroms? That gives 17.3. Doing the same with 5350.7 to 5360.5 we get 20.8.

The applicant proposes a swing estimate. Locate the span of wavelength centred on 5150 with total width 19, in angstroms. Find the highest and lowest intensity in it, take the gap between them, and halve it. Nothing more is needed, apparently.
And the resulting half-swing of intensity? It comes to 2.6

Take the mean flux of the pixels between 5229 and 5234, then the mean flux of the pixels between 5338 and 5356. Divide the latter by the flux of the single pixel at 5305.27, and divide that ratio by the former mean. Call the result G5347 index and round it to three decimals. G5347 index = 0.068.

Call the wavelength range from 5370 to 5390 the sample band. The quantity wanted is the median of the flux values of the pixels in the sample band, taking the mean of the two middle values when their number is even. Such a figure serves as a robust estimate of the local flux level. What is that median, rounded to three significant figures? 19.7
